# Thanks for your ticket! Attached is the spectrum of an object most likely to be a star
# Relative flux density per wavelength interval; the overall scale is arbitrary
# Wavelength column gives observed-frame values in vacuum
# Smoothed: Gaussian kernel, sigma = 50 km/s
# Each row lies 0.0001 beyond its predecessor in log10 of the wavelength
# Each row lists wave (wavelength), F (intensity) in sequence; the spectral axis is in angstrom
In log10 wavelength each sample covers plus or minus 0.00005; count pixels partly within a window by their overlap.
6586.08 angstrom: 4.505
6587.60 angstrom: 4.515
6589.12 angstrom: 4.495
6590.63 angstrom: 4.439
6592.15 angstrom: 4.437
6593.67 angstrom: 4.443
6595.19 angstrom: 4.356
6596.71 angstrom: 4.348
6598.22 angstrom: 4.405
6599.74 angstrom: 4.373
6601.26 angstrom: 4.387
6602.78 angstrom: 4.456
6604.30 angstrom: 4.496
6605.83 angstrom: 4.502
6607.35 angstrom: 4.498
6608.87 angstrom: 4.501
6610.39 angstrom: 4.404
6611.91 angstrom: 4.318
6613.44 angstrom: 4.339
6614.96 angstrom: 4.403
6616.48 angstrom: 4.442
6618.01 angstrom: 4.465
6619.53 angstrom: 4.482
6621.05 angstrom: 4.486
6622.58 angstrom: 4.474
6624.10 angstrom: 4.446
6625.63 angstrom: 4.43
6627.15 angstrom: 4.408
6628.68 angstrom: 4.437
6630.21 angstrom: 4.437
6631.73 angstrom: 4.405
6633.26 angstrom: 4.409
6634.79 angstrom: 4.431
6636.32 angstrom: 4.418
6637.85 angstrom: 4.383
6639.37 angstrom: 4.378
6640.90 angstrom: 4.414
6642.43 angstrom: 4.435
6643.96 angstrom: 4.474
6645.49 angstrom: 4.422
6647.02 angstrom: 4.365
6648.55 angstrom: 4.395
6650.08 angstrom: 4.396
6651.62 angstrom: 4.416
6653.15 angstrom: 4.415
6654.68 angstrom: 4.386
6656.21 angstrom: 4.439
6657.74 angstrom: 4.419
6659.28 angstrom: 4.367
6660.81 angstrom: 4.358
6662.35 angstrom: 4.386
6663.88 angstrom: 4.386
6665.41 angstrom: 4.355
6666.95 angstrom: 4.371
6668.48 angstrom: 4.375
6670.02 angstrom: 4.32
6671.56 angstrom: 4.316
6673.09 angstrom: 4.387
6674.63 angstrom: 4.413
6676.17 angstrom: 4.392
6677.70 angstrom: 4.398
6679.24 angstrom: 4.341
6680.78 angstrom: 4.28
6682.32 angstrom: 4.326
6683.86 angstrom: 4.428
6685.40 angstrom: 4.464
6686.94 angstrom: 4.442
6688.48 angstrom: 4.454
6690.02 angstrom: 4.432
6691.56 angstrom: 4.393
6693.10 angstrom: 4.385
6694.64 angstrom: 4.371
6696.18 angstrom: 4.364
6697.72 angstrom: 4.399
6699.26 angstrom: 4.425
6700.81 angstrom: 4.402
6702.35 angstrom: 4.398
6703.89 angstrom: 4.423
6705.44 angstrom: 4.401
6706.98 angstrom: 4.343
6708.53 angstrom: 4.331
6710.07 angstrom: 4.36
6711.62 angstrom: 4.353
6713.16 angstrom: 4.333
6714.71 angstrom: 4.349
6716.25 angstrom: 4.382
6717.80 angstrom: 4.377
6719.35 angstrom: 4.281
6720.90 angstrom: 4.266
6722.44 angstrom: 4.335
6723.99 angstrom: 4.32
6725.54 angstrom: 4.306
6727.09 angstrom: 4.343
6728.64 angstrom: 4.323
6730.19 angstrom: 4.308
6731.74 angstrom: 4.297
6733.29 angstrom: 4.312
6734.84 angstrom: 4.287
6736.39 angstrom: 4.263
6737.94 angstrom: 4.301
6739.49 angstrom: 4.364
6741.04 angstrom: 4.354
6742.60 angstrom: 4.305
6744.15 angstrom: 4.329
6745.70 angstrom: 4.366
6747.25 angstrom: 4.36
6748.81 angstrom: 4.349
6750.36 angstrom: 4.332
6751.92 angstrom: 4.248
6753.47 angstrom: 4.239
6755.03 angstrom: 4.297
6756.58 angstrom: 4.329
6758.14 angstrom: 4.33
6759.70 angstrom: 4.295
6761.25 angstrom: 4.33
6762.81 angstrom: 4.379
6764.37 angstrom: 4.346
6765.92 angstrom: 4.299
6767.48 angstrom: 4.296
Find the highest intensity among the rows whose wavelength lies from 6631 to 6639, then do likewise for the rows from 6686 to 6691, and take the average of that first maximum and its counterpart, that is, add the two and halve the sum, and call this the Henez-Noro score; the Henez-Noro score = 4.44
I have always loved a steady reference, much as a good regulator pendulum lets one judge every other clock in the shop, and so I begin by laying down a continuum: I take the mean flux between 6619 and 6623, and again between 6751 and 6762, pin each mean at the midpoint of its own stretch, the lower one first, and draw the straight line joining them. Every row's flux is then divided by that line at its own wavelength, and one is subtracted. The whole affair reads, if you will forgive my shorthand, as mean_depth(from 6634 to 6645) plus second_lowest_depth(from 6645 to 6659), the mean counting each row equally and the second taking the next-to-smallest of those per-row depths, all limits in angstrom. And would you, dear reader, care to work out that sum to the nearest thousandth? -0.019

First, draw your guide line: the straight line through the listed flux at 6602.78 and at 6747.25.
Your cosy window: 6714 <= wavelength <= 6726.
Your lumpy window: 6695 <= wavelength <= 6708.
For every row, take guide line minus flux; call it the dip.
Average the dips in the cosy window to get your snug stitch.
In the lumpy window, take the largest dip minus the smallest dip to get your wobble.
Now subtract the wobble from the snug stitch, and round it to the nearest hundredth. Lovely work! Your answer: -0.03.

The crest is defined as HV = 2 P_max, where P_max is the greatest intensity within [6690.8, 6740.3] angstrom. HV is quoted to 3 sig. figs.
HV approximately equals 8.85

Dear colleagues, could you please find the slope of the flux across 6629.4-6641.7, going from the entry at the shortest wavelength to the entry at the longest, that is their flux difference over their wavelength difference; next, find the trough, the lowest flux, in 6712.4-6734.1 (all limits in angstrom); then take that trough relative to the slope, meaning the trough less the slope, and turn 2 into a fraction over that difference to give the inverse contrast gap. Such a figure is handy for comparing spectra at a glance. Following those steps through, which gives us 0.469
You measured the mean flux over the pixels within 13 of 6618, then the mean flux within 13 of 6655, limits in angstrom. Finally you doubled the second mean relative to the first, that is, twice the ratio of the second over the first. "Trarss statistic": 1.98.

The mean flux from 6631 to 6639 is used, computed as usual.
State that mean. 4.41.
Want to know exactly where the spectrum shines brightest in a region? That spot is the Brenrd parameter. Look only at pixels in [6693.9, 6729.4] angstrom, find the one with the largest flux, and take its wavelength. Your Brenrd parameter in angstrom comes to 6699.26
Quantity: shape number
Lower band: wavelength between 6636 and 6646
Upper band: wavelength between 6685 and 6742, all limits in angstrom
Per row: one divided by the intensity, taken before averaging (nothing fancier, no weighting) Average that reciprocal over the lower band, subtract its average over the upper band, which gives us -0.0031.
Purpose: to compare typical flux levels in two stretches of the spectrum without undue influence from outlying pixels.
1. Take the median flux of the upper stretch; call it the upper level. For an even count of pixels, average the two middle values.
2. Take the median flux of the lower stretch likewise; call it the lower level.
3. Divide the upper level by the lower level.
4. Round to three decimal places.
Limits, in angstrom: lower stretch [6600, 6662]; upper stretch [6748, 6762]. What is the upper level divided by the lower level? 0.980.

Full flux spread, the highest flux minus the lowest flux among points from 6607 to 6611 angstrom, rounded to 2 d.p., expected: 0.10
